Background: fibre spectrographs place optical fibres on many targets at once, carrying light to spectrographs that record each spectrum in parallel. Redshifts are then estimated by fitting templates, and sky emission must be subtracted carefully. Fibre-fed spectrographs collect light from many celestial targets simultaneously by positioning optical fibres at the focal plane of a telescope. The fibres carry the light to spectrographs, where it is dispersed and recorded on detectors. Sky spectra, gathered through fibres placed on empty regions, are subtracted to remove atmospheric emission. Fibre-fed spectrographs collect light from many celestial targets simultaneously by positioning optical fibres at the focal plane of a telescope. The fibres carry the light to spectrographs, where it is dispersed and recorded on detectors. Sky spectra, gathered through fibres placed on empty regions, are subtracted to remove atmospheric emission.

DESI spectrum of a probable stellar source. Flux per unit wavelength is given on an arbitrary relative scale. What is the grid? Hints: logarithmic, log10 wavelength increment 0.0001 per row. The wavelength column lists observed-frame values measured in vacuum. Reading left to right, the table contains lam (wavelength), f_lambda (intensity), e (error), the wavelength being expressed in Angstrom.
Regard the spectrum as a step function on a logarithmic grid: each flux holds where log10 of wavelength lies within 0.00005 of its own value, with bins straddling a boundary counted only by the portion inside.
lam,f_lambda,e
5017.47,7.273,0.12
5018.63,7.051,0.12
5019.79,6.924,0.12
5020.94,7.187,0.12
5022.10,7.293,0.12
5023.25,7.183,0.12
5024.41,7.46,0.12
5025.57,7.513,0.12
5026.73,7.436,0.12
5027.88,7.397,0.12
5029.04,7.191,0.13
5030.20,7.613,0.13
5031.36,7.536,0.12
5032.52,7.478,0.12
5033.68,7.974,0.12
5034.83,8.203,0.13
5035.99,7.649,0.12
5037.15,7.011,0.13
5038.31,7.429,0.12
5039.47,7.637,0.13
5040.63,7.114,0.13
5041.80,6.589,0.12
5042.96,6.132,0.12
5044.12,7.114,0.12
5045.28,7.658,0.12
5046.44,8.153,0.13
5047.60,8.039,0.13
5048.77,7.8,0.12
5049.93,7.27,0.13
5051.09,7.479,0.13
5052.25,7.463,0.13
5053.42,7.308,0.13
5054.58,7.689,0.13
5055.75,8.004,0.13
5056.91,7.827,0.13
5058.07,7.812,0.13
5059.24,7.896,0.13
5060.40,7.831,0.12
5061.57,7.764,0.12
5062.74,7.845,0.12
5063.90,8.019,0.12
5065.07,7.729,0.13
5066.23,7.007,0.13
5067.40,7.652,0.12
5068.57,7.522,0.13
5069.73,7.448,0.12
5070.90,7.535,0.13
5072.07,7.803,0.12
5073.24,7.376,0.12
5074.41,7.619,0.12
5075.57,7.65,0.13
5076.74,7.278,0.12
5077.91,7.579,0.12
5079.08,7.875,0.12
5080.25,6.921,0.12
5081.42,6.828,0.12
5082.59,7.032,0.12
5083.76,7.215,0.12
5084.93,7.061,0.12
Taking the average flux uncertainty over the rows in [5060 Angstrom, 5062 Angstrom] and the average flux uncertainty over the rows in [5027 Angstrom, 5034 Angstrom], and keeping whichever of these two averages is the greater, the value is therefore 0.1233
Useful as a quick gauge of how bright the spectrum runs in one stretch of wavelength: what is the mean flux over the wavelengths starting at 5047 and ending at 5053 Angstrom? 7.6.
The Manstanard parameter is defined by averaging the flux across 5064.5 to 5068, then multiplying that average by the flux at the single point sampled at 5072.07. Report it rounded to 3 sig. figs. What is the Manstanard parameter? 58.2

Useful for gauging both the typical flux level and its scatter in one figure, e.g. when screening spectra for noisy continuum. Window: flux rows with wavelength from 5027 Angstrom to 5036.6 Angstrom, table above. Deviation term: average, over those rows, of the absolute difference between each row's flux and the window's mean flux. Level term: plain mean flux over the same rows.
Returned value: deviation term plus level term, 7.86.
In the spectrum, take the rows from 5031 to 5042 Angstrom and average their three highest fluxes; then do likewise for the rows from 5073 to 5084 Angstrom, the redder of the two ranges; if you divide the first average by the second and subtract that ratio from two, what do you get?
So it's 0.971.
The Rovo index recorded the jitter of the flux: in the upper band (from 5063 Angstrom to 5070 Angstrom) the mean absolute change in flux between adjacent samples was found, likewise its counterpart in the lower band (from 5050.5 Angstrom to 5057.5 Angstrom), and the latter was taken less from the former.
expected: 0.16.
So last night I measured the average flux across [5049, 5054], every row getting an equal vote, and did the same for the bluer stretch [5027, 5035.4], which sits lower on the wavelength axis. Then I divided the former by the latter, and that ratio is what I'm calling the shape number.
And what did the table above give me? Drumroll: 0.97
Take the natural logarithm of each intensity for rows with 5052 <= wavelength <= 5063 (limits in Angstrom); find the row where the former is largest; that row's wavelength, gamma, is 5055.75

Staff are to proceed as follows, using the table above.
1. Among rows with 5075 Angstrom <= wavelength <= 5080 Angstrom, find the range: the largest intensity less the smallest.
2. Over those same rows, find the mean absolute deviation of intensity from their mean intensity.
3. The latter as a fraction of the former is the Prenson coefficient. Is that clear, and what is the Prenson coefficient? 0.280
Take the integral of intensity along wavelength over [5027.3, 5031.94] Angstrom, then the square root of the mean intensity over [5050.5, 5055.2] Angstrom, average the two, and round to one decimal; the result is 18.6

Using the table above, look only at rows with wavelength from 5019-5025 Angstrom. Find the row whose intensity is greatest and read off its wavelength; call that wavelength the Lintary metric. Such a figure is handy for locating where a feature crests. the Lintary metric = 5024.41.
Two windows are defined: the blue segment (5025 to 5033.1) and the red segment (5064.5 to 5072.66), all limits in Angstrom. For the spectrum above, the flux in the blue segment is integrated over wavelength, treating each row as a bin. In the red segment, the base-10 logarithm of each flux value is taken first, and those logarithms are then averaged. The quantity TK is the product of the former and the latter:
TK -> 52.9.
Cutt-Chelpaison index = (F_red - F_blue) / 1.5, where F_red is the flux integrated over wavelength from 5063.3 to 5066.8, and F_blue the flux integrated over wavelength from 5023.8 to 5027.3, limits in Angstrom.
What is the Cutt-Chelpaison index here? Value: 0.4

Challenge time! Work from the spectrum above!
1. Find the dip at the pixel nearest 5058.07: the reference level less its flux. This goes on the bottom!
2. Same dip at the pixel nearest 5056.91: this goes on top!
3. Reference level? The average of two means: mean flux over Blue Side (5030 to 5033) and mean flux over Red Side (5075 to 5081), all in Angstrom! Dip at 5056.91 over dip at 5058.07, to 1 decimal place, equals 1.0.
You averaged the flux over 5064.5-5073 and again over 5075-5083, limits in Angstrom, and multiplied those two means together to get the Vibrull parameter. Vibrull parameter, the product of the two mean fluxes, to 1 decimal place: 55.0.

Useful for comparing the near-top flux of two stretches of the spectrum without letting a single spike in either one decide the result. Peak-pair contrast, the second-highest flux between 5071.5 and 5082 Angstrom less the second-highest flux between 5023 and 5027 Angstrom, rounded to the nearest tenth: 0.3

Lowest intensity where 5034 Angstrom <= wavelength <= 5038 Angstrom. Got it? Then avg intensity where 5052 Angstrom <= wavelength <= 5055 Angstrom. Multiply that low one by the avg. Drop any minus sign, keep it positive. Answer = 52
